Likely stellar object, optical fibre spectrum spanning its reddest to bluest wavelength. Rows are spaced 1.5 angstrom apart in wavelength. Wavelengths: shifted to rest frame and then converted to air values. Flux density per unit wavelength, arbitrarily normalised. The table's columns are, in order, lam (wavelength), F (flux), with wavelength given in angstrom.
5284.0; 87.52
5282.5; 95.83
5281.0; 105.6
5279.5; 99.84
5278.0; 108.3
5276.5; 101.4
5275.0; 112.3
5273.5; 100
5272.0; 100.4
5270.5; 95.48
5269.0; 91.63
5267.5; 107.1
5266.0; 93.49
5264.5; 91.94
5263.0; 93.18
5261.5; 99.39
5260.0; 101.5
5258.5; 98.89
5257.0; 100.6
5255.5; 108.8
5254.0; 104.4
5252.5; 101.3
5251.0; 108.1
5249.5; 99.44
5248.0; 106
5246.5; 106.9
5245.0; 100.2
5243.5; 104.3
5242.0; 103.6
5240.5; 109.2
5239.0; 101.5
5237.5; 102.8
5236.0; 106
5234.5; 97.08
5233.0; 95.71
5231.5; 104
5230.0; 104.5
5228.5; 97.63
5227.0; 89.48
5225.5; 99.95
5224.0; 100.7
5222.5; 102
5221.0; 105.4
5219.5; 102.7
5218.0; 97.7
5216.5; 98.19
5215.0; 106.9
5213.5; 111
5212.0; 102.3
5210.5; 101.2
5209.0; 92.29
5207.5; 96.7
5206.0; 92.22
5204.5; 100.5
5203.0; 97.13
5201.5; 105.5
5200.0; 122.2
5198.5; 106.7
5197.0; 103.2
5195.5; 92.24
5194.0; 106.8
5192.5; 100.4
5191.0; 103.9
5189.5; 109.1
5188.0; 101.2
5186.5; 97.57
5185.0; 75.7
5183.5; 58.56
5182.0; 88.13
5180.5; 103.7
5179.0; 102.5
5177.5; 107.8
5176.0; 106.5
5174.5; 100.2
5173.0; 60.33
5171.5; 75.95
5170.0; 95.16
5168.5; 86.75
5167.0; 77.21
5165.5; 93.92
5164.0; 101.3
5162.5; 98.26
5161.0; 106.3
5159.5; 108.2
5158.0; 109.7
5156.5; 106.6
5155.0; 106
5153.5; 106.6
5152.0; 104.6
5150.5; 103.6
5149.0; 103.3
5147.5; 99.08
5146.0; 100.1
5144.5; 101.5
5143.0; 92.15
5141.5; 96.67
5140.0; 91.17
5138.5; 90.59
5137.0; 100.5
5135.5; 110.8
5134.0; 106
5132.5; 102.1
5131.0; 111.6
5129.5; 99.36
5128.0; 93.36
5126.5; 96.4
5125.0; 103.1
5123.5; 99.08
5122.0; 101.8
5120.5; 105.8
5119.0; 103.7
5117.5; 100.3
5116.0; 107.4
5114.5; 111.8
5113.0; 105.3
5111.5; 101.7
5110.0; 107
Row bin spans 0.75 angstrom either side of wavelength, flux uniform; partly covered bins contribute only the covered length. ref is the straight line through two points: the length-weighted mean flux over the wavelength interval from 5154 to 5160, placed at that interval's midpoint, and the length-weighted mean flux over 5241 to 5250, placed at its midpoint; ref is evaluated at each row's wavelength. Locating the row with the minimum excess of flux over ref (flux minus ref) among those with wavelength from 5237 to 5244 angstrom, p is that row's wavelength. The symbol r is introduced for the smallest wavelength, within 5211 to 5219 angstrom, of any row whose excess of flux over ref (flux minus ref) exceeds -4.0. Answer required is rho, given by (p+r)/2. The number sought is 5225.5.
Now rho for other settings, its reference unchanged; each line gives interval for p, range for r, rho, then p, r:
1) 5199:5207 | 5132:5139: 5170.0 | 5206.0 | 5134.0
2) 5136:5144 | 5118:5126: 5129.5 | 5138.5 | 5120.5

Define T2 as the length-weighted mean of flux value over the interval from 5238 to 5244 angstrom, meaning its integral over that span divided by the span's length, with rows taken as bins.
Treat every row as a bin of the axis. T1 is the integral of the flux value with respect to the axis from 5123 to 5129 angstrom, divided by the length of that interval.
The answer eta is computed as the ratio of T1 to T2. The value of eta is 0.94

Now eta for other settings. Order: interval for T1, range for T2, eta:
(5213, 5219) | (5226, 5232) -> 1.04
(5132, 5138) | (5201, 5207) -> 1.06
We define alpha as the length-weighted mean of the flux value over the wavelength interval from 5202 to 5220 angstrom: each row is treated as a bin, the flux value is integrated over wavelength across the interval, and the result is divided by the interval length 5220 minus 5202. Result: 100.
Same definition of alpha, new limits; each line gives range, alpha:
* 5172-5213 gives 98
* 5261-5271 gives 96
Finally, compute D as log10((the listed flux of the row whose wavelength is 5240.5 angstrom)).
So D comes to 2.04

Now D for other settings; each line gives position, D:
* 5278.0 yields 2.03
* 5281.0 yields 2.02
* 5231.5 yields 2.02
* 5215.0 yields 2.03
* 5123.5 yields 2.00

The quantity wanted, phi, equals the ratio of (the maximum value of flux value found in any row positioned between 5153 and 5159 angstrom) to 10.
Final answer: 11.0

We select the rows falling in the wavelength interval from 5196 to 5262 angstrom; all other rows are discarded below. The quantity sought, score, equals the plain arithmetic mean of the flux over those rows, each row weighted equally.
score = 102.2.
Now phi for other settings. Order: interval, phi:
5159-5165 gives 10.8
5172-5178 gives 10.8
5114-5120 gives 11.2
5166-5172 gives 9.5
